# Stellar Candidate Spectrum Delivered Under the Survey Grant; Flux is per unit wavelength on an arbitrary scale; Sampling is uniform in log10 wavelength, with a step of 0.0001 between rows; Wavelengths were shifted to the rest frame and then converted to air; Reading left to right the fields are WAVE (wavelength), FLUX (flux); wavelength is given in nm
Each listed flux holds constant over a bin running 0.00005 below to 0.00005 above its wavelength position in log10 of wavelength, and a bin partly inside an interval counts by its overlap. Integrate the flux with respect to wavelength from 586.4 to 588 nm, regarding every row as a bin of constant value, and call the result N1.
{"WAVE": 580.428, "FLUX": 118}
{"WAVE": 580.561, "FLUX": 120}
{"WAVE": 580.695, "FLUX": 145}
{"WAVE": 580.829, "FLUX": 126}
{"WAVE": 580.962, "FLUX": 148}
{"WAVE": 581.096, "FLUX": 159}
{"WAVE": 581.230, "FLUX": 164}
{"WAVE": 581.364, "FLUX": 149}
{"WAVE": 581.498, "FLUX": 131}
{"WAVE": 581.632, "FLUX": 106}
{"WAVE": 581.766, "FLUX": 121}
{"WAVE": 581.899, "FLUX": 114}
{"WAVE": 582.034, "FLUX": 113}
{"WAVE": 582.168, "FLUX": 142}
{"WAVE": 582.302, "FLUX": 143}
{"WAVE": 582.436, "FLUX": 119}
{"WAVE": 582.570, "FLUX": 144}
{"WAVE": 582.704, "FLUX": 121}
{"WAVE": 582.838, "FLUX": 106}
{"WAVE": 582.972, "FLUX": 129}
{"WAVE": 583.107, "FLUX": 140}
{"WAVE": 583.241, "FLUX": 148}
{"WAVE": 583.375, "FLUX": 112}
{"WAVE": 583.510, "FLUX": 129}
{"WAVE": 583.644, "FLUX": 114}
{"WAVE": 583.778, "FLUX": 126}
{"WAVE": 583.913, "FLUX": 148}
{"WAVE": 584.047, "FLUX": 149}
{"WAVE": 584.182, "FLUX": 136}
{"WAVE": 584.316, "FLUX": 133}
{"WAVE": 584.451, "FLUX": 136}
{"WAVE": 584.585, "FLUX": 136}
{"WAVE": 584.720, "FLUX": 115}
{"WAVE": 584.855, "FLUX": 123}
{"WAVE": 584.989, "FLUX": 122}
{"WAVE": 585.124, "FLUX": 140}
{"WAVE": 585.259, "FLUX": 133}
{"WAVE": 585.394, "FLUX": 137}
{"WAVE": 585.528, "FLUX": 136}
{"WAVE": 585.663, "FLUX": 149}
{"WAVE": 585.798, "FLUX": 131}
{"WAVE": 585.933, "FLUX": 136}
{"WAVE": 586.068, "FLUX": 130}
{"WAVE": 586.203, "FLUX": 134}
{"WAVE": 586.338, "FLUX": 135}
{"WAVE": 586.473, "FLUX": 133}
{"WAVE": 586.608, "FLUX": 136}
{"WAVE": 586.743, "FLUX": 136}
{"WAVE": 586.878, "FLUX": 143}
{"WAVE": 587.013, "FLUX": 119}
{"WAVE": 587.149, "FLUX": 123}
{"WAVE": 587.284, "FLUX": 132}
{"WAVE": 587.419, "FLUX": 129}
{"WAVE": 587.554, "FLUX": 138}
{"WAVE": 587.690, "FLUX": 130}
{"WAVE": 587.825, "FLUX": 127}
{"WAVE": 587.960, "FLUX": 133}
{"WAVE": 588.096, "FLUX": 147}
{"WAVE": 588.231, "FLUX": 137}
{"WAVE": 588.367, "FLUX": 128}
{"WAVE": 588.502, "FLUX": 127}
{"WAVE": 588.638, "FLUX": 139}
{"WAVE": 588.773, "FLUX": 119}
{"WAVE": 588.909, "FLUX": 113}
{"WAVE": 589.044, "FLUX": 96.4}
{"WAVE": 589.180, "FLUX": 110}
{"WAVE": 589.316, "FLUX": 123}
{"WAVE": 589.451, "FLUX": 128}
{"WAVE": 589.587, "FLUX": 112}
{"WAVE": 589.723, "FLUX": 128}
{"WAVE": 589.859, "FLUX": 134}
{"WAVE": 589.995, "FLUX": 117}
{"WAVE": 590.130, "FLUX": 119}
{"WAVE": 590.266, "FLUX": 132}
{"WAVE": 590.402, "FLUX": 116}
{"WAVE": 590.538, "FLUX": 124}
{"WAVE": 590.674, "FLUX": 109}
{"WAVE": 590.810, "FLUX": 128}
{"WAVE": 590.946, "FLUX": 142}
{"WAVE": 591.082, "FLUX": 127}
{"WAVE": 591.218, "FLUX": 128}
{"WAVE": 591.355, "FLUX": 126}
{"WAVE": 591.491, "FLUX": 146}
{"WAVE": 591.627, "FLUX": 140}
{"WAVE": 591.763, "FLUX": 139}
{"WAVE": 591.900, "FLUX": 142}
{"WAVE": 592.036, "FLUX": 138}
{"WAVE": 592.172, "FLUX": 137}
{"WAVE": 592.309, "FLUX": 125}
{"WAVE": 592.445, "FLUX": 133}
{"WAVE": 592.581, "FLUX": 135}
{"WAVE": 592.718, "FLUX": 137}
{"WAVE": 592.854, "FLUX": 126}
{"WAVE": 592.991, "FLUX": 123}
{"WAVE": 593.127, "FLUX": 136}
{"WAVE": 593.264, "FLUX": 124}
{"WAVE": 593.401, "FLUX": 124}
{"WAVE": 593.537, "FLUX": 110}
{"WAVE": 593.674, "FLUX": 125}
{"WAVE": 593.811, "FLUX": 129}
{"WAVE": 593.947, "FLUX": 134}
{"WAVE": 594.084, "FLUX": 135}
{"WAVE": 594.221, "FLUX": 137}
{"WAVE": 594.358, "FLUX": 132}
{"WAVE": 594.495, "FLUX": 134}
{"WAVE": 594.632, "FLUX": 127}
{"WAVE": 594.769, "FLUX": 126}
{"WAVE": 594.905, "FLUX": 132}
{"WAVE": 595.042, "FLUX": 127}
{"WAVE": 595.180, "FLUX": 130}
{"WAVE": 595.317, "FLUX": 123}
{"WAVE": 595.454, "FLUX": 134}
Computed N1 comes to 211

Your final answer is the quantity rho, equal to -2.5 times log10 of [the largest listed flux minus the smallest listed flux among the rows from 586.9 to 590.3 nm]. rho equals -4.26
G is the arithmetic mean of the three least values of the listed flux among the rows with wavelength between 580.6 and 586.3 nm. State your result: 108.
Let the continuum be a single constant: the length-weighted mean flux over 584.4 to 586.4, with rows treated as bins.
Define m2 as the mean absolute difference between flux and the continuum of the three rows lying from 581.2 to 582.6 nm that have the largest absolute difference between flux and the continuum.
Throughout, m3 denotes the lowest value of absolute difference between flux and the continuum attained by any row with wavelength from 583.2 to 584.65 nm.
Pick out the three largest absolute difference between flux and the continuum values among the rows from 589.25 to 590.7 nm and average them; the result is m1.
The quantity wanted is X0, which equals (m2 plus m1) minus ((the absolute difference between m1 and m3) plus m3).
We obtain 26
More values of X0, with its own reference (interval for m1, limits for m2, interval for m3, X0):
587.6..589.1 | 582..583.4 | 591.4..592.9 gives 23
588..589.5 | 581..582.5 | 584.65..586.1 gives 28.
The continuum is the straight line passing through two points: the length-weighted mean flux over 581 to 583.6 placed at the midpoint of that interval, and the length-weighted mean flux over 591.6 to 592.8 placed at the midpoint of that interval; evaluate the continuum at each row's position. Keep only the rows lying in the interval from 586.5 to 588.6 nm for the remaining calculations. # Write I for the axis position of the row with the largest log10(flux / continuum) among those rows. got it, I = 588.096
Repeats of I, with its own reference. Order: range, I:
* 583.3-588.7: 584.047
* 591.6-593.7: 591.900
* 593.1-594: 593.127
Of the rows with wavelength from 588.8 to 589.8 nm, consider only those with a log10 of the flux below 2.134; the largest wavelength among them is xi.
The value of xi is 589.723 nm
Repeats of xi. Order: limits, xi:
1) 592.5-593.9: 593.811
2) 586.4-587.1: 587.013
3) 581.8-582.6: 582.436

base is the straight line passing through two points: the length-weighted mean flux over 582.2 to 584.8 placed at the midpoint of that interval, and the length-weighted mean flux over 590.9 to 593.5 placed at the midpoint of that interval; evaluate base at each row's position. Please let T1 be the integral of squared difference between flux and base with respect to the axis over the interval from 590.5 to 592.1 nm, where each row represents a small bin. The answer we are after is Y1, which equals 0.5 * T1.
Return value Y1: 81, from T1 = 163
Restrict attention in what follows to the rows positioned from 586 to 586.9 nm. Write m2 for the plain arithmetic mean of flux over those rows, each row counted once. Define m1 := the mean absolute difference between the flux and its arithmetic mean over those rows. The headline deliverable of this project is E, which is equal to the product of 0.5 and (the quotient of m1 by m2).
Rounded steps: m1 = 2.6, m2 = 135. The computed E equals 0.010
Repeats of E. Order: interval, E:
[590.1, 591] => 0.033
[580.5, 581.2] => 0.048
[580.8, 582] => 0.065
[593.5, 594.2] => 0.029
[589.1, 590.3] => 0.029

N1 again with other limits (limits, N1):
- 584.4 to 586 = 213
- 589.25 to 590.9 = 203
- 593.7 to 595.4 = 222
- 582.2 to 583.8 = 205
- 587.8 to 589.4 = 200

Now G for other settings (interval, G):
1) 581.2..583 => 108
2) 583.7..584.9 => 121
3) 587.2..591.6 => 105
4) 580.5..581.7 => 117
